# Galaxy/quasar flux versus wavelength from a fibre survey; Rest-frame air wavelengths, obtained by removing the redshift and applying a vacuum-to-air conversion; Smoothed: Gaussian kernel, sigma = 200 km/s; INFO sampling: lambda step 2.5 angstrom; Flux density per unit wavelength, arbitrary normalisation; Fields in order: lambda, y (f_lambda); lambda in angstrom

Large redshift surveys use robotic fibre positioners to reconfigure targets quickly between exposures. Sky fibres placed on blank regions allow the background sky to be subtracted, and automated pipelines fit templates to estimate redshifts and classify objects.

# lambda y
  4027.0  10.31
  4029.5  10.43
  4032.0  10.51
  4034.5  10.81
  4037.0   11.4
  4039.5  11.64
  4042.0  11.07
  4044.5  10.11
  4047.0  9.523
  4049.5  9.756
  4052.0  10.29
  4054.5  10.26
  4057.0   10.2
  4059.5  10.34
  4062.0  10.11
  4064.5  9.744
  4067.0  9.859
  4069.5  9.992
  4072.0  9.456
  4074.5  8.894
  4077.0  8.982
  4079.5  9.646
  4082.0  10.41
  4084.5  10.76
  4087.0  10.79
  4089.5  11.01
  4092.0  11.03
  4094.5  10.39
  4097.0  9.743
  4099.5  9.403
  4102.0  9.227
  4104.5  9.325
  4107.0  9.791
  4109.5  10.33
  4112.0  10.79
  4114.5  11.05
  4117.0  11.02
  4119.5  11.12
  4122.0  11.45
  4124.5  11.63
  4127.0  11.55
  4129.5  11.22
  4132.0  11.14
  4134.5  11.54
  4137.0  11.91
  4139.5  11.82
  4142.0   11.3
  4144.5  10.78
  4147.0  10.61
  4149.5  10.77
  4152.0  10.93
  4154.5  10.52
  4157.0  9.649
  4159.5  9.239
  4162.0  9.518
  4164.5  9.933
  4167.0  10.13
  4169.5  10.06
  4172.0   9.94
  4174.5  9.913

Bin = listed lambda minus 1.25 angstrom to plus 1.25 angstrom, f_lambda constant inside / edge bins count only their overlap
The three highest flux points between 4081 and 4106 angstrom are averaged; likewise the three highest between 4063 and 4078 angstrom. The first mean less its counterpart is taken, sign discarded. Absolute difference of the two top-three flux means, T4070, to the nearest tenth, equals 1.1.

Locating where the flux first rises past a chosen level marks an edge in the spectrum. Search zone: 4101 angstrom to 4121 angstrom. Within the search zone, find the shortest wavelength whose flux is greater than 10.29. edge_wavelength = 4109.5 angstrom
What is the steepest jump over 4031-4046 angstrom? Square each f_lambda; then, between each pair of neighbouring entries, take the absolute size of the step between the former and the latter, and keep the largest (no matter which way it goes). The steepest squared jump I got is 20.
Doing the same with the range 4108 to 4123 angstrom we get 10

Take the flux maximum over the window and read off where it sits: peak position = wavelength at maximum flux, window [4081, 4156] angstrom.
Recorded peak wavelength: 4137.0 angstrom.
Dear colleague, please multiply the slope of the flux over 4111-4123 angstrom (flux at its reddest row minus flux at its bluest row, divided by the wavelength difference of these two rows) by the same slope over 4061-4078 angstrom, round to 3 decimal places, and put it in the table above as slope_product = -0.005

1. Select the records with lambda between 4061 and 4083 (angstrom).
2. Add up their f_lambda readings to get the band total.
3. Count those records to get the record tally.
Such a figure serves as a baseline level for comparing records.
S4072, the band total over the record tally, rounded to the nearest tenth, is 9.7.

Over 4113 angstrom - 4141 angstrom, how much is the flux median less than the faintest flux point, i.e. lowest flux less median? -0.43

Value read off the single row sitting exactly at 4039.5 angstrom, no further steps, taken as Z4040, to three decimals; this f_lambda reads 11.640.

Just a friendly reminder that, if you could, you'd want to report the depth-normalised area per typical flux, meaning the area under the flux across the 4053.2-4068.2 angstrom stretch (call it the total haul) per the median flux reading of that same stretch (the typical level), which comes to 14.9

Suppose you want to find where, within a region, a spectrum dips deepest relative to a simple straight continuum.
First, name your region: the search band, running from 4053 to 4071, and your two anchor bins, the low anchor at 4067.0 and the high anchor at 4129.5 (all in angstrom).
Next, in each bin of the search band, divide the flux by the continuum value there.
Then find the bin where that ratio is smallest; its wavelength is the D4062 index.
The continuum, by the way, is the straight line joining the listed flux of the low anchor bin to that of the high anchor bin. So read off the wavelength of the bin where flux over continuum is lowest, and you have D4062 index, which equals 4064.5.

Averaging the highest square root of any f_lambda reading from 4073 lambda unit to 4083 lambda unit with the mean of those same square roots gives 3.15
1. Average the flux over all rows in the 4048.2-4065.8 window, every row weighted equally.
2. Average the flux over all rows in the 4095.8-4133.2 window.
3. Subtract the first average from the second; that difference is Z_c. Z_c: 0.5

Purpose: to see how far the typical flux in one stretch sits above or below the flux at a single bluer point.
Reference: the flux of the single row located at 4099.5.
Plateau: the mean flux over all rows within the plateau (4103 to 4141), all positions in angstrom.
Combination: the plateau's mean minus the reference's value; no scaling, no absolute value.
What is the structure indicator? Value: 1.6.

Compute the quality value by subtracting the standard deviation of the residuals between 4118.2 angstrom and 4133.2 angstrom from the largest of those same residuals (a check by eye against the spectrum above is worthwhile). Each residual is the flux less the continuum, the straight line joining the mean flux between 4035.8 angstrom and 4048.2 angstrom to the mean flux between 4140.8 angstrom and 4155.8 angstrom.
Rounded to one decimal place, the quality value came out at 0.6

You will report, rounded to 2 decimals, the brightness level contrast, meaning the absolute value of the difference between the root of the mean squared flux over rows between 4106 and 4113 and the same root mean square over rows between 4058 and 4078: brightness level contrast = 0.63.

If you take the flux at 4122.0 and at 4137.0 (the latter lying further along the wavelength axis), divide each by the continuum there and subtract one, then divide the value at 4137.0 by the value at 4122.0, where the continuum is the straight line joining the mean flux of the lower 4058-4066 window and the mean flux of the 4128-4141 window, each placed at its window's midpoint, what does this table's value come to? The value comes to 1.8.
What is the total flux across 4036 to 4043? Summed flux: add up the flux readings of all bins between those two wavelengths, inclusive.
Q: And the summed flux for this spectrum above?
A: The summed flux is 34.1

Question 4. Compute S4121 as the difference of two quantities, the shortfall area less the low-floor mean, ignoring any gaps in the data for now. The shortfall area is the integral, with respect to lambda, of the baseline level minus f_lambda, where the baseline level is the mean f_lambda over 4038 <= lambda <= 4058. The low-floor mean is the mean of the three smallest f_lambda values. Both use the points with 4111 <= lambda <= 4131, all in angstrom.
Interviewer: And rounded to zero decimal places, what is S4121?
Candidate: -28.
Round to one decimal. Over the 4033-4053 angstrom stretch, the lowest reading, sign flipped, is -9.5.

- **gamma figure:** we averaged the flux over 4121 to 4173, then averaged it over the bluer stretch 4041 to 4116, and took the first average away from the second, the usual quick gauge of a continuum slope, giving -0.7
